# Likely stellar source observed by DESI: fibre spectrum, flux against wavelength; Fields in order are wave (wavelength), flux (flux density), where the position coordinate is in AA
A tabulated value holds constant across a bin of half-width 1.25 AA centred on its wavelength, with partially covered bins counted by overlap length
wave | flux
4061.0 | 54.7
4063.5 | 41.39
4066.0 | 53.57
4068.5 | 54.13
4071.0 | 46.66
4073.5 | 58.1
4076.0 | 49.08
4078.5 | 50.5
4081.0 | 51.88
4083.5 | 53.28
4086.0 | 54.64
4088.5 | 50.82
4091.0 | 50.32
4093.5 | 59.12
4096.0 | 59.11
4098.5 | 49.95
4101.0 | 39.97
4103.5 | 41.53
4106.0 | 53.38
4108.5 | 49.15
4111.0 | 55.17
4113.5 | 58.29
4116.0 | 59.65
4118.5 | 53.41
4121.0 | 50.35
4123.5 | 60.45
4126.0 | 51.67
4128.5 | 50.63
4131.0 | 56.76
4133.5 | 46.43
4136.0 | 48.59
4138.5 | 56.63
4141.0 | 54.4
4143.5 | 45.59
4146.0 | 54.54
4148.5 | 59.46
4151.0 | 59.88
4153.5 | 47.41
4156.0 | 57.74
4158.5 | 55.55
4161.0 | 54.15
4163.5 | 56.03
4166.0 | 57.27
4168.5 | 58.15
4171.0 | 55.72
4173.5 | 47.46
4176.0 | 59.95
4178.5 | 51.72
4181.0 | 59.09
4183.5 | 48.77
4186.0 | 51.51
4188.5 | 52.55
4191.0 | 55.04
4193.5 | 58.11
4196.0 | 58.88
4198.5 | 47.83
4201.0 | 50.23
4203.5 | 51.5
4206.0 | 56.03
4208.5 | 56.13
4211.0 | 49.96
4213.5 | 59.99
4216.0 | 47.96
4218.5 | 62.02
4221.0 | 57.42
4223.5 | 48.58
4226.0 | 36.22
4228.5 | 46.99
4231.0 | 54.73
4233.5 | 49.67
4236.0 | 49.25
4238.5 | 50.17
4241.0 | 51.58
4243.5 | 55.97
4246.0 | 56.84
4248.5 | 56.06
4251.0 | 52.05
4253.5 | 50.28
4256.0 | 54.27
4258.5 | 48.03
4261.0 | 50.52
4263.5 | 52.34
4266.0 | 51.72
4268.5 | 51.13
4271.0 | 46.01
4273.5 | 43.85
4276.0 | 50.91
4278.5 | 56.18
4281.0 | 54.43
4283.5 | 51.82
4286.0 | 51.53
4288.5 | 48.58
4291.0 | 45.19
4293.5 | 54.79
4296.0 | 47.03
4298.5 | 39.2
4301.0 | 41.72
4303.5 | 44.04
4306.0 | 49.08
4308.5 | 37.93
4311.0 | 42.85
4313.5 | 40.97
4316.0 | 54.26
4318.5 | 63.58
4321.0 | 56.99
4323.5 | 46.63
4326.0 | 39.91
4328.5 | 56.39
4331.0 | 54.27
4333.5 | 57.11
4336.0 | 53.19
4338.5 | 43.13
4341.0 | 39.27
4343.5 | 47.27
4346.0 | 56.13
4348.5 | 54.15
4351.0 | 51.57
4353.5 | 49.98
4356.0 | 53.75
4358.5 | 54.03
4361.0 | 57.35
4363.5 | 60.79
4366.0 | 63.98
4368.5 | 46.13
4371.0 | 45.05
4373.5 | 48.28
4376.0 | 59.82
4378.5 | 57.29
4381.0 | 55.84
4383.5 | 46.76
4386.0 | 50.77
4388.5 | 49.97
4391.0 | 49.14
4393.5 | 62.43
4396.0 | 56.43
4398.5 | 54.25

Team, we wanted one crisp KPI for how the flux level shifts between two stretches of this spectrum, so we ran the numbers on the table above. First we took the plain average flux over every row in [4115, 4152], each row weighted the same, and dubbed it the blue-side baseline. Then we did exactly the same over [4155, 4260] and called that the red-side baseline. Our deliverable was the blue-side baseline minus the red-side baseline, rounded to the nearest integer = 1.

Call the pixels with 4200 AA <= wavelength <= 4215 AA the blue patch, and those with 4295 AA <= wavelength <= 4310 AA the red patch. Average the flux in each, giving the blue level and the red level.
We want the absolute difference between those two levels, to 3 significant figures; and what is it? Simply 10.8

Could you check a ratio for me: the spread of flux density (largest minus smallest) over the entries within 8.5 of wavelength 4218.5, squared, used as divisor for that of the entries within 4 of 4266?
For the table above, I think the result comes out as 0.002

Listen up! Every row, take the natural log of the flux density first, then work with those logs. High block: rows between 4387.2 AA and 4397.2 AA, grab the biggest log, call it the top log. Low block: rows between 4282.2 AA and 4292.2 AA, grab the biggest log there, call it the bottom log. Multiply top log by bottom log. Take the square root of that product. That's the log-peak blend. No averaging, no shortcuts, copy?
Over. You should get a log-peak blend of 4.04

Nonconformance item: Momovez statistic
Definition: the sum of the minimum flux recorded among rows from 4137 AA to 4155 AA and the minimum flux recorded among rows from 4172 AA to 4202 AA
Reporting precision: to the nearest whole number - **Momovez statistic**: 93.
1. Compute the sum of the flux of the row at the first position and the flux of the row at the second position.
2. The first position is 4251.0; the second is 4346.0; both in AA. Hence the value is 108.2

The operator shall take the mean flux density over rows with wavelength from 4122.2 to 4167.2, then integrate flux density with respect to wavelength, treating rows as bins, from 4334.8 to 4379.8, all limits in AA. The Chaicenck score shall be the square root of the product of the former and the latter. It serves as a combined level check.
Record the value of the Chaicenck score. 357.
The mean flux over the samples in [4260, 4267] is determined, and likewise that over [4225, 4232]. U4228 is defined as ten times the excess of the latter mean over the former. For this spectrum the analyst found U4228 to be -55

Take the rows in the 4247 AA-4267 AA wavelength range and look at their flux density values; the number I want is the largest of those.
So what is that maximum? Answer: 56.06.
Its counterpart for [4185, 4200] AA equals 58.88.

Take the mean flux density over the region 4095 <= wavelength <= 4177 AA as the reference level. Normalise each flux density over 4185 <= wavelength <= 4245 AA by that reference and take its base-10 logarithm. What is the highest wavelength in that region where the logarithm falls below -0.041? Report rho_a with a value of 4228.5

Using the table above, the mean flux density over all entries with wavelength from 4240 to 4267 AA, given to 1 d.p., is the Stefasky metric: 52.7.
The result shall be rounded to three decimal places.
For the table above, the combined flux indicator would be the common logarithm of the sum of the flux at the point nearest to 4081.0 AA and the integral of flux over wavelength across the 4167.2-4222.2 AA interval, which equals 3.483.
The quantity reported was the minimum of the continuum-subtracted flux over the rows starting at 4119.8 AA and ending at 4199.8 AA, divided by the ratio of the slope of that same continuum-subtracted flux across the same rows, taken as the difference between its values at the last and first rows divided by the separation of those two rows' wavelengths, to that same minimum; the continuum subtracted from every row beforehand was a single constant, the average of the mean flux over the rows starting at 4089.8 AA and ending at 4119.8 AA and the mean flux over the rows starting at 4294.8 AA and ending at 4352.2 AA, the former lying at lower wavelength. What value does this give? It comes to -737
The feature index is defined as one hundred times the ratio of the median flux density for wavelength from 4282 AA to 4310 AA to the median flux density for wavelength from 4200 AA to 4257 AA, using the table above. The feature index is 91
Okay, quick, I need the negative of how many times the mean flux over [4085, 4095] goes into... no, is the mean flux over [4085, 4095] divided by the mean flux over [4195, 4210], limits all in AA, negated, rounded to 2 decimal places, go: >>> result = -1.01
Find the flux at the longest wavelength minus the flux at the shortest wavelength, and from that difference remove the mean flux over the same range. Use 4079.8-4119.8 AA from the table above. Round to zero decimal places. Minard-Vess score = -51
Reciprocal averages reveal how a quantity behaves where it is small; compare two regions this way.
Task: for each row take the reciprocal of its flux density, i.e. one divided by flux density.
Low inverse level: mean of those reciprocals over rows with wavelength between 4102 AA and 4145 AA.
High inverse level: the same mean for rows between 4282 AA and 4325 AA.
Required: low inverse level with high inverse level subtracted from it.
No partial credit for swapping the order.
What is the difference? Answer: -0.0020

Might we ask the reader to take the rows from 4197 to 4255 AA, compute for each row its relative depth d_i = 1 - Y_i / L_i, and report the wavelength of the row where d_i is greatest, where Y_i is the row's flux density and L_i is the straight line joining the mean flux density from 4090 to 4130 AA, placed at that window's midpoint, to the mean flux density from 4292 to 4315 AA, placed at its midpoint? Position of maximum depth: 4226.0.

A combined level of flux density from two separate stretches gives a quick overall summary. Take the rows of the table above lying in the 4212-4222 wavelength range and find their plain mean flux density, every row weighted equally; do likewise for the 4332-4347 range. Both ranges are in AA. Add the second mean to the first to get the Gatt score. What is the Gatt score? 106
